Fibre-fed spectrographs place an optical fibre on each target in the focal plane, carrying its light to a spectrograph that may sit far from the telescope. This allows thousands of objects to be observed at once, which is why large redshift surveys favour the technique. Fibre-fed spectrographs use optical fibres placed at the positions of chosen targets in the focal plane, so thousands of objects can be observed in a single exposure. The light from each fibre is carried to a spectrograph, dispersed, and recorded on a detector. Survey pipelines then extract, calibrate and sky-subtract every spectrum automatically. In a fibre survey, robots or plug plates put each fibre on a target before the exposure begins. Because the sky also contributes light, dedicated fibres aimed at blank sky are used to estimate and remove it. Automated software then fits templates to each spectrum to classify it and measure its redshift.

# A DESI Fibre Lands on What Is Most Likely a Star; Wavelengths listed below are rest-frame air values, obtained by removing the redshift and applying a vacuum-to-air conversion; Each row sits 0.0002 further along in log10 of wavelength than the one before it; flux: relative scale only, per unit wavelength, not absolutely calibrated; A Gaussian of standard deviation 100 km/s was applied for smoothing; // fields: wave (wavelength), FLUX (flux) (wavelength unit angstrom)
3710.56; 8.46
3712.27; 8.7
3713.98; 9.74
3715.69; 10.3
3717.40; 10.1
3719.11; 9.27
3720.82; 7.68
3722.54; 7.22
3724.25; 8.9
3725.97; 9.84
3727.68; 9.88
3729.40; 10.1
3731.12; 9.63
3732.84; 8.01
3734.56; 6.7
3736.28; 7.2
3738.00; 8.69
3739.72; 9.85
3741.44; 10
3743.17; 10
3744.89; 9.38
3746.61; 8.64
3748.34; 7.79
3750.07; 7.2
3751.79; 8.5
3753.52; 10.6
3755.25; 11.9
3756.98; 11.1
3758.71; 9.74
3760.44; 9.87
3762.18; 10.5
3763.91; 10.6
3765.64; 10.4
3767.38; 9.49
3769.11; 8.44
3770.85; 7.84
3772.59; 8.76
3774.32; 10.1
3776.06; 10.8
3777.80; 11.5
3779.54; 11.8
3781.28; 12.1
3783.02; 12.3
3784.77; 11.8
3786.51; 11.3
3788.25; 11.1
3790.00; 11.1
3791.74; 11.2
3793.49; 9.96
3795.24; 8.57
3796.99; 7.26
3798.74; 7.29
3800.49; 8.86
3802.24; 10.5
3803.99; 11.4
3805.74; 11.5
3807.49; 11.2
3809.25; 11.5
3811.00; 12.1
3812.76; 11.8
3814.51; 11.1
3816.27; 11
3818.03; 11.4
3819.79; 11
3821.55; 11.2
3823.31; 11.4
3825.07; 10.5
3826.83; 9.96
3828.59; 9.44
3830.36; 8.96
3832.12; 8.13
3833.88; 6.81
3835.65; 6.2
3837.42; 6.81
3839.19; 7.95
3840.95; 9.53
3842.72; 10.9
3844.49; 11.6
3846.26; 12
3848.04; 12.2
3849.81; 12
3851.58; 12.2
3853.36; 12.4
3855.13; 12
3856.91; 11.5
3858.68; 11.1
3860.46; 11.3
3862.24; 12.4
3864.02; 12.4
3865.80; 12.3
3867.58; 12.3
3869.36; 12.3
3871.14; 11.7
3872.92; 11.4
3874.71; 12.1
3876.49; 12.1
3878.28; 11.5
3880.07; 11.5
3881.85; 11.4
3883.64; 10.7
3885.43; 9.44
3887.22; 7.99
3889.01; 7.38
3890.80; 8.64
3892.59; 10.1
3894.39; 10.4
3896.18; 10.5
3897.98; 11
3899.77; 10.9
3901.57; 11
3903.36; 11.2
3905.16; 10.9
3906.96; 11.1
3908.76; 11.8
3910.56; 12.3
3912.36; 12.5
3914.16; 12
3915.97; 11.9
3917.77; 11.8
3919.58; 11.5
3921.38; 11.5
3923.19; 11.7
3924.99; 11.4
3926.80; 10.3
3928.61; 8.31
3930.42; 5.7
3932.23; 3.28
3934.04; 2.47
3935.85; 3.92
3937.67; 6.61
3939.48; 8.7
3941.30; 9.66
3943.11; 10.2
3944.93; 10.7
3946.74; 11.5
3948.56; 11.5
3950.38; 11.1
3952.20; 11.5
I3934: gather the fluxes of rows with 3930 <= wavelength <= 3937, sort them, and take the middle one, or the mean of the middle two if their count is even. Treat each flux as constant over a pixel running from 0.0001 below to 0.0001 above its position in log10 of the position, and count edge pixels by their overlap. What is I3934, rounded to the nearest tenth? 3.6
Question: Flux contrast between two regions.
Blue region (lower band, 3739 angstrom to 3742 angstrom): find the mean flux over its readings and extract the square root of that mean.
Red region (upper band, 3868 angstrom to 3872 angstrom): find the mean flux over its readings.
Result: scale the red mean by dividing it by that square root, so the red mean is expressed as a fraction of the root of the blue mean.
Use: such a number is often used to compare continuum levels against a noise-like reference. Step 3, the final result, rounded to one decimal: 3.8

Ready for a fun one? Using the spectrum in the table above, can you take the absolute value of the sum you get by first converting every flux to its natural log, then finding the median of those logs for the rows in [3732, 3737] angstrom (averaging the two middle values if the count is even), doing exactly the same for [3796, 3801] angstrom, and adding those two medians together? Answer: 4.0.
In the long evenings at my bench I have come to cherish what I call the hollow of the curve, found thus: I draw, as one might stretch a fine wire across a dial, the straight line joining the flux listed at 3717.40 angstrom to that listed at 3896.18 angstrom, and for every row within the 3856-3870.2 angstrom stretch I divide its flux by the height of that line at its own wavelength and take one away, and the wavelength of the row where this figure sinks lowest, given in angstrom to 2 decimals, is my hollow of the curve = 3858.68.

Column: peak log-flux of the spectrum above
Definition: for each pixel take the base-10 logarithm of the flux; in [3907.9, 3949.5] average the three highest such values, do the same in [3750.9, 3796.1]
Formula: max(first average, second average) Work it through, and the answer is 1.089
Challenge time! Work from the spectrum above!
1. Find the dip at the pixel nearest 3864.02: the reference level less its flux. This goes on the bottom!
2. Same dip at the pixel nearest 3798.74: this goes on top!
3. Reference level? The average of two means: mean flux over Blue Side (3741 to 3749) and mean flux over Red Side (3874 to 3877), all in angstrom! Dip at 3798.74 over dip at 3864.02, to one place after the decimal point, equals -1.9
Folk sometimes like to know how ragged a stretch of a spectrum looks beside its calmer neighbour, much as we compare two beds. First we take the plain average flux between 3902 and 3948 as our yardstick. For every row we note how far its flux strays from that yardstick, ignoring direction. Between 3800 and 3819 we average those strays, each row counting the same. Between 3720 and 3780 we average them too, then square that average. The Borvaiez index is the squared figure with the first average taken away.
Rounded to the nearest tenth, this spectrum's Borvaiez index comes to -0.3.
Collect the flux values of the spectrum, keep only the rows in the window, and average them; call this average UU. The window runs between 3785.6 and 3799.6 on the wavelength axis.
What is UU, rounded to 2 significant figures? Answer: 9.7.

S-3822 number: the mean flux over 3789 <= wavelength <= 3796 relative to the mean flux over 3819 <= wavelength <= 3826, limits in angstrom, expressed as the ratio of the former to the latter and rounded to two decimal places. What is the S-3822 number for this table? 0.93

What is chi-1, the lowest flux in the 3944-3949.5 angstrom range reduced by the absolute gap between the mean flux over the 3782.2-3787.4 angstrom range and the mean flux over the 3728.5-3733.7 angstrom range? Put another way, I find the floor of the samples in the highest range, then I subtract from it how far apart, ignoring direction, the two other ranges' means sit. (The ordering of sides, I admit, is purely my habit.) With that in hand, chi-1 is 8.1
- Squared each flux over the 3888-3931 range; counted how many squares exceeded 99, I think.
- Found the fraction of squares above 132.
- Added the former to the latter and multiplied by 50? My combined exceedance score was 1019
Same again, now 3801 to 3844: 808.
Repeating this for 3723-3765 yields 402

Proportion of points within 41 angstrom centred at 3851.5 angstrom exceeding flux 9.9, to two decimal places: 0.74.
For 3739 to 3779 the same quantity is 0.48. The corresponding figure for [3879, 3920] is 0.83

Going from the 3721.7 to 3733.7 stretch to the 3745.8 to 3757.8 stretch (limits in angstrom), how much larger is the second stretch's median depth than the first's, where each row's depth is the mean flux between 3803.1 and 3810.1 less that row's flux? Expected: 1.0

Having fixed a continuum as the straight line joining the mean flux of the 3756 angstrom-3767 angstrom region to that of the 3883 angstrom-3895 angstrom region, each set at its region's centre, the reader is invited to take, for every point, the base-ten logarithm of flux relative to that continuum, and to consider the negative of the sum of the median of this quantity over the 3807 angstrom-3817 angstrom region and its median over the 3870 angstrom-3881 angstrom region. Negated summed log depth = -0.15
